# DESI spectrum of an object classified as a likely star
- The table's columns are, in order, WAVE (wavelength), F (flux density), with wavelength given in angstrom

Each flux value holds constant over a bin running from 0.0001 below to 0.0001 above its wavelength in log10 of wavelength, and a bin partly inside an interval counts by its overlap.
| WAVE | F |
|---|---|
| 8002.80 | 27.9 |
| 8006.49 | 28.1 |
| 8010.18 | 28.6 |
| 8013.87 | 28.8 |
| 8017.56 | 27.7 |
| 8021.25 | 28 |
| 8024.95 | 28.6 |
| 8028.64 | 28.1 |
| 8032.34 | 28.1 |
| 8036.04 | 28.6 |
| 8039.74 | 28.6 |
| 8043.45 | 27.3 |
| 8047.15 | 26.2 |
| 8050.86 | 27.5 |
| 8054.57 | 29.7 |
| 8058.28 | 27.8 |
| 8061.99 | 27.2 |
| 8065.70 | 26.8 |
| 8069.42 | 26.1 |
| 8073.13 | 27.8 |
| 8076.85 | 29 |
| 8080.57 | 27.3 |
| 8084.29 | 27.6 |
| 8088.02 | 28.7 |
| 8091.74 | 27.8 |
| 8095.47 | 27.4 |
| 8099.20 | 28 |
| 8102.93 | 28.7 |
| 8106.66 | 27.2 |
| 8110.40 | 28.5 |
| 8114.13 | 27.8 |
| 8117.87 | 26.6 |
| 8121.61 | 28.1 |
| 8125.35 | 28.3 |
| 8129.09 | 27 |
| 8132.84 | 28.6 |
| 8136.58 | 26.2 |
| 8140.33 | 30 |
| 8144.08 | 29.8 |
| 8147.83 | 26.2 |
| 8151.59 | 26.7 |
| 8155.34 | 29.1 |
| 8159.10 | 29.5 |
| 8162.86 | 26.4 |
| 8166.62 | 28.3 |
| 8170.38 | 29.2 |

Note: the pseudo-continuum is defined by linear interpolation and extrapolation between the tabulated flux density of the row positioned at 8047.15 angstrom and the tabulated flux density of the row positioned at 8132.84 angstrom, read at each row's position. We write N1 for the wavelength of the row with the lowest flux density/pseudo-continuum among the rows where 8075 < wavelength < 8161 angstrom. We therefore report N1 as 8147.83 angstrom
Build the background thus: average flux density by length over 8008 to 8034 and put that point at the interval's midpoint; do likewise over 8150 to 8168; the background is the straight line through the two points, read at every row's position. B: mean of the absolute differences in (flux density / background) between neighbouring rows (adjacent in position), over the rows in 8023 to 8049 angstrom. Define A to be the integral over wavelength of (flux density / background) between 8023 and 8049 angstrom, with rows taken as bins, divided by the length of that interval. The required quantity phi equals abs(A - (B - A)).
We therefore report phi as 1.96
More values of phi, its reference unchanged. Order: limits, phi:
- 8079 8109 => 1.95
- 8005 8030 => 1.98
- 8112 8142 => 1.92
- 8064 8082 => 1.90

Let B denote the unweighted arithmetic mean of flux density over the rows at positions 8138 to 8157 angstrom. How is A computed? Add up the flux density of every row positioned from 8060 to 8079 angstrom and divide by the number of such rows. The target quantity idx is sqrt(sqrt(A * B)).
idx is 5.28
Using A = 27.4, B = 28.4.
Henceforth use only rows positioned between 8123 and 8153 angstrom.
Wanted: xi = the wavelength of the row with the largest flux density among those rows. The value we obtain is 8140.33 angstrom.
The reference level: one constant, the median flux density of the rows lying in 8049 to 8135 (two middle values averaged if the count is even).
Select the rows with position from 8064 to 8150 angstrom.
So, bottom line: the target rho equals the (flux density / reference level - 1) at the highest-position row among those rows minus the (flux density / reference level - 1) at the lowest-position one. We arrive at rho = -0.02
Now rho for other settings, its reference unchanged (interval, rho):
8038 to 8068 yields -0.06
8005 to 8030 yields 0.00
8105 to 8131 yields -0.01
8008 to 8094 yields -0.03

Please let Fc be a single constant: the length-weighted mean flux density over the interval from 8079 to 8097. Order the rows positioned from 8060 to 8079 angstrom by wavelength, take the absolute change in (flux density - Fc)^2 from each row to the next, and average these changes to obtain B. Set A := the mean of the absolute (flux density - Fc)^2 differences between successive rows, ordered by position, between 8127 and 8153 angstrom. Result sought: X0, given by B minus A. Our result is 0.3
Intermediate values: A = 1.36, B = 1.7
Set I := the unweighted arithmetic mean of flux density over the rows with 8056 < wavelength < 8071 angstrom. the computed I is 27.0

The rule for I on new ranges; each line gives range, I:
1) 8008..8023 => 28.3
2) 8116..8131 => 27.5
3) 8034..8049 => 27.7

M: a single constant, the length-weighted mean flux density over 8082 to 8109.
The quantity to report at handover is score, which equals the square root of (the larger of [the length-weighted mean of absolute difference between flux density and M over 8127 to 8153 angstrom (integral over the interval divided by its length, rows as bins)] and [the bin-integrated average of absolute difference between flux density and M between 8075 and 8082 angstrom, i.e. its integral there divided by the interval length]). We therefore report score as 1.2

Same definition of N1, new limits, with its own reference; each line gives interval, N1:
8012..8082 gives 8069.42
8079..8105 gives 8095.47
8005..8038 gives 8032.34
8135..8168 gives 8162.86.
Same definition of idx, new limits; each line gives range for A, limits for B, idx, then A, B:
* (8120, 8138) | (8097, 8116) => 5.28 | 27.6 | 28.0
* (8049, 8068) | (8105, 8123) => 5.26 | 27.8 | 27.6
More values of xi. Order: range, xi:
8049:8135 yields 8054.57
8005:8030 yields 8013.87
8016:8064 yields 8054.57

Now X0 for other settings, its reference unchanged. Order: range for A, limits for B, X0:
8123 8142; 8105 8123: -0.3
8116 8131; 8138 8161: 0.5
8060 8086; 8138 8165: -0.2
